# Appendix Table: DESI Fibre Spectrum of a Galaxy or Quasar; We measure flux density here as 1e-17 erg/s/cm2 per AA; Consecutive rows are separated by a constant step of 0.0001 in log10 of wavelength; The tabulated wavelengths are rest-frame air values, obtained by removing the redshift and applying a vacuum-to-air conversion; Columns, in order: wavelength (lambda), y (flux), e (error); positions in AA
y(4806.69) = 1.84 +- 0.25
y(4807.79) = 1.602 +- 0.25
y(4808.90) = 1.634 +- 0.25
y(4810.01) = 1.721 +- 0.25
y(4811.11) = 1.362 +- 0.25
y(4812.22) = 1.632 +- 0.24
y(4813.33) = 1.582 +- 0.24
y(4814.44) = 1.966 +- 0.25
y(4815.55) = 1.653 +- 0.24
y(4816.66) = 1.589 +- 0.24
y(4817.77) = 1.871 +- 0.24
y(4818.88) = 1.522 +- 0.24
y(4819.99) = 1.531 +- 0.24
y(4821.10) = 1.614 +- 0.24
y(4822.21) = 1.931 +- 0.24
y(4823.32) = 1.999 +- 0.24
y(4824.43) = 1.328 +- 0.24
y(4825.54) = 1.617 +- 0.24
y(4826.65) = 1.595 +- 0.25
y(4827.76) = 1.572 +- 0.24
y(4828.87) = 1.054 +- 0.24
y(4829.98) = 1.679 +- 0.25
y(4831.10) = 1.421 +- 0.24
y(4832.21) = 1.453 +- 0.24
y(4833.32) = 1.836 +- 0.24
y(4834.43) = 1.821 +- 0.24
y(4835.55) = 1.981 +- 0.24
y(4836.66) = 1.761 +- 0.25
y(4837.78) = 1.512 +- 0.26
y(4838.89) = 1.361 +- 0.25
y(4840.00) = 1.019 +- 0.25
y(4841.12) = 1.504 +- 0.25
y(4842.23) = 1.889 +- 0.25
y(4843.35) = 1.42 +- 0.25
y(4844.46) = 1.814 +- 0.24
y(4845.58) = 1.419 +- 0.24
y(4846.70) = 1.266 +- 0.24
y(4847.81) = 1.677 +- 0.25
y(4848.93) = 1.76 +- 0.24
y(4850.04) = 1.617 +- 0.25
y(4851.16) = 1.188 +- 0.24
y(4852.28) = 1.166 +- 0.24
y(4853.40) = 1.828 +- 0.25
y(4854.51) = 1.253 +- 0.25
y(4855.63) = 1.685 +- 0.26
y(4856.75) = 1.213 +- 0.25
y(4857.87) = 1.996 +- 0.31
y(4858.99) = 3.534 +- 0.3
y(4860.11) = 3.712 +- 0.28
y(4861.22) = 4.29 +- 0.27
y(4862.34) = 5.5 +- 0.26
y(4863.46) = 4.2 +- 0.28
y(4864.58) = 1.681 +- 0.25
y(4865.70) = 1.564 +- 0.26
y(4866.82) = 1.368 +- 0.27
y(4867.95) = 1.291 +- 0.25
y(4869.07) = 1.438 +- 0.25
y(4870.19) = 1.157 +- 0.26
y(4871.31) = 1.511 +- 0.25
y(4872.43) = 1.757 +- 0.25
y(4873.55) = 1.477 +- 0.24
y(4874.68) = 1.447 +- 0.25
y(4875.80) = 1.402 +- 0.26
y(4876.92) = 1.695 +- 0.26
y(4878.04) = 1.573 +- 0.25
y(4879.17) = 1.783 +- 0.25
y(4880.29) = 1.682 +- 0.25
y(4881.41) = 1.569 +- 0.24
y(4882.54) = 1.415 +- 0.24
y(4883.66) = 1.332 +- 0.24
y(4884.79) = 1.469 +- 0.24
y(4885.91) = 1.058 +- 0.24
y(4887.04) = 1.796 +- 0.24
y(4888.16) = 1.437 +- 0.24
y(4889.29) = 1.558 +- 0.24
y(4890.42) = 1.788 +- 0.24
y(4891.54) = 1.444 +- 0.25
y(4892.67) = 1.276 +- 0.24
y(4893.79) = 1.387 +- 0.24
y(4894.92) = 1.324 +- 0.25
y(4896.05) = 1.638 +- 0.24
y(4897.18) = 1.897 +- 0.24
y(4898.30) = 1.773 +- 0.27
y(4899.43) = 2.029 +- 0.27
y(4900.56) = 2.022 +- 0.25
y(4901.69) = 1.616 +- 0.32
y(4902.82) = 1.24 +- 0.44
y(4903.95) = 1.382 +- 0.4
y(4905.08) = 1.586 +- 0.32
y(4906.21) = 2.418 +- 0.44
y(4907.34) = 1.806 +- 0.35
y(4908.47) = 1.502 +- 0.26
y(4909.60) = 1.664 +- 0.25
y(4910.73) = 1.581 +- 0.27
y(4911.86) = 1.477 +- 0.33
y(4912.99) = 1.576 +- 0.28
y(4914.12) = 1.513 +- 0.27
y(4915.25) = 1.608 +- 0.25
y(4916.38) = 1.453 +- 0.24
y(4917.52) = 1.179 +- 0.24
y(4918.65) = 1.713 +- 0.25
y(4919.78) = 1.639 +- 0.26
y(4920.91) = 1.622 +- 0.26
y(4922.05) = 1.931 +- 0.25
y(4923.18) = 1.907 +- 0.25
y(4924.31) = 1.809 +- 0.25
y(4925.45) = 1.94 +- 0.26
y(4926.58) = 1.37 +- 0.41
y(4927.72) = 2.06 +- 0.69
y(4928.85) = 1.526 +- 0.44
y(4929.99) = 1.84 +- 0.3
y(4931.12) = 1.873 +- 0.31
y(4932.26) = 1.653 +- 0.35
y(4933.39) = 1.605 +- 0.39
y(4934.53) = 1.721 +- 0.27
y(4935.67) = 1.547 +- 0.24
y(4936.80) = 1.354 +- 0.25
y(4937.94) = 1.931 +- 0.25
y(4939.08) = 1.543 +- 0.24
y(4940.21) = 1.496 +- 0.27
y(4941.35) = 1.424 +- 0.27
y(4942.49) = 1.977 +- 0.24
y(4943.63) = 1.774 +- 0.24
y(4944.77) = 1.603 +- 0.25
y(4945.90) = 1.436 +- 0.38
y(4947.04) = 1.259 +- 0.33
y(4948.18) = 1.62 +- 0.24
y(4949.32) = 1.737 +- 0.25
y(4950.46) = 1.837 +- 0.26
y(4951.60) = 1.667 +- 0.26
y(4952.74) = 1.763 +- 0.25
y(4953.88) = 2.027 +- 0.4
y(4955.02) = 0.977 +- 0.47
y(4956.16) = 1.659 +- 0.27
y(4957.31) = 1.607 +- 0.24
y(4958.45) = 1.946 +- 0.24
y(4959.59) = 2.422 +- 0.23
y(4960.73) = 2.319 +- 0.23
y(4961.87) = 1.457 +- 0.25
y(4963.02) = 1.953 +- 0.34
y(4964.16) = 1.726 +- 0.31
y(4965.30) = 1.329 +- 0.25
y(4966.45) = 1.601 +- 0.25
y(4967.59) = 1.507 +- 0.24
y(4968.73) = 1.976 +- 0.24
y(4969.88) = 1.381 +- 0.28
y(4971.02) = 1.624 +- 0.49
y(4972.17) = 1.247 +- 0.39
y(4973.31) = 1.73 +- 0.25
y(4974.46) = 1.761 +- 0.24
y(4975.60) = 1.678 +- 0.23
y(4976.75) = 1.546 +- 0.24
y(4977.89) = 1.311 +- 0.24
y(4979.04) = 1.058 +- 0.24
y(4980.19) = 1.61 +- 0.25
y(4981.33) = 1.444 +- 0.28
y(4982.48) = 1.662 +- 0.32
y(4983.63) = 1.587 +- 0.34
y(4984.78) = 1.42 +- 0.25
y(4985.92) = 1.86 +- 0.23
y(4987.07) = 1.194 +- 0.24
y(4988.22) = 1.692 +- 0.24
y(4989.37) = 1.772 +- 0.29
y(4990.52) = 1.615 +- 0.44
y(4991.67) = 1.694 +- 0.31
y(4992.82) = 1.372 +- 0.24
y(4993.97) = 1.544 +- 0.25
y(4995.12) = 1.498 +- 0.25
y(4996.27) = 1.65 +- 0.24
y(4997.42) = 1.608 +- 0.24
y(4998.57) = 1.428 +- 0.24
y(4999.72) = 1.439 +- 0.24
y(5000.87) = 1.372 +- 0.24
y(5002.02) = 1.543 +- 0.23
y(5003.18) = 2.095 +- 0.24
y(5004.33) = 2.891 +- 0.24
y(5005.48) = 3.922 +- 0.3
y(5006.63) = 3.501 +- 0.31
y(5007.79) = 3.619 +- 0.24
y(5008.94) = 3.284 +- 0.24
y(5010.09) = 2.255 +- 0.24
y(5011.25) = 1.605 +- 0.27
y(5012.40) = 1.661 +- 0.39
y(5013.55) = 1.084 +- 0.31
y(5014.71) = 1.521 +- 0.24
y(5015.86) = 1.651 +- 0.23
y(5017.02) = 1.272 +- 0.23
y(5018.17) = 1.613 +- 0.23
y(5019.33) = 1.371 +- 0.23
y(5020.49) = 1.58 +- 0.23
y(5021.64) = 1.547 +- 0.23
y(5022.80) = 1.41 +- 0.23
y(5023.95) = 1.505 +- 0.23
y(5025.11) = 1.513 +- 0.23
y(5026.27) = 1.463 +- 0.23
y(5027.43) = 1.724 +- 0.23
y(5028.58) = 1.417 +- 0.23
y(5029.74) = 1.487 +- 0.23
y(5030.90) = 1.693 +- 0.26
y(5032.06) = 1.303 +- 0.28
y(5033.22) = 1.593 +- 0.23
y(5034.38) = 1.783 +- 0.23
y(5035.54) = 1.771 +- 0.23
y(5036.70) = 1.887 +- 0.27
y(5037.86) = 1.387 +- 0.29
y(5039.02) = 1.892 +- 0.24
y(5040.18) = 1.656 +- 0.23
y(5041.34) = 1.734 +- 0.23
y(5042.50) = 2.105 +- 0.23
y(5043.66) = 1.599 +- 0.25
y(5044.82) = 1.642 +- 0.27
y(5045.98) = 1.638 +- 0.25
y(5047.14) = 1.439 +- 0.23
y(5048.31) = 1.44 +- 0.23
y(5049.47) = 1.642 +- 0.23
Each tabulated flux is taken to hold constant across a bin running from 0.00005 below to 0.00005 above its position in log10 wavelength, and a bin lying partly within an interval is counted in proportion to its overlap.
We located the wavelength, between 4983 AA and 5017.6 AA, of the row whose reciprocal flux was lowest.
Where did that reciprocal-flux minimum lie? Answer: 5005.48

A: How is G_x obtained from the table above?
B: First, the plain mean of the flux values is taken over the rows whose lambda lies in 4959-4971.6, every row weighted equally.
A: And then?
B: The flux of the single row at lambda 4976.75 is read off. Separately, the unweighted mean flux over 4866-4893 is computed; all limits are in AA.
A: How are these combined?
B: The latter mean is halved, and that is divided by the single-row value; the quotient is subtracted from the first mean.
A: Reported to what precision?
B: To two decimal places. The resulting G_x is 1.27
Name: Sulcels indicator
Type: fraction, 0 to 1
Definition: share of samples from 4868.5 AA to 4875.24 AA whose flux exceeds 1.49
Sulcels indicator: 0.33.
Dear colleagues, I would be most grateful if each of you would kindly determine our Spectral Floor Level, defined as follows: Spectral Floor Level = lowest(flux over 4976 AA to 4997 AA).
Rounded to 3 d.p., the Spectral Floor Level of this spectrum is 1.058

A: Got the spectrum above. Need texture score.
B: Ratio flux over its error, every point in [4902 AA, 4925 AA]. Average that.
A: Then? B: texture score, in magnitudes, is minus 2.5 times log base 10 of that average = -1.90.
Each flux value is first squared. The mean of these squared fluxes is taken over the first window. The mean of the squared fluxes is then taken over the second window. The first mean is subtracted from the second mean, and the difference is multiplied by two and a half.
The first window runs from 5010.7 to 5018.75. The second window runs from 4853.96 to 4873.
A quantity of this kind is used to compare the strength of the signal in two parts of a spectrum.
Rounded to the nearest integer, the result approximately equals 12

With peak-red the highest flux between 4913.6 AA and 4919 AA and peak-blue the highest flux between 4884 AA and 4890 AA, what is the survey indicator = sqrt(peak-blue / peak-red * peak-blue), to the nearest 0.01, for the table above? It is 1.37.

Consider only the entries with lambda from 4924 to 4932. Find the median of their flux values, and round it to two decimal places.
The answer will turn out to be 1.84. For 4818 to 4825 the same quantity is 1.57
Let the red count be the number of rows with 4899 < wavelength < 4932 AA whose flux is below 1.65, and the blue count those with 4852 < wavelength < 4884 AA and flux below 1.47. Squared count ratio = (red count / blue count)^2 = 2.1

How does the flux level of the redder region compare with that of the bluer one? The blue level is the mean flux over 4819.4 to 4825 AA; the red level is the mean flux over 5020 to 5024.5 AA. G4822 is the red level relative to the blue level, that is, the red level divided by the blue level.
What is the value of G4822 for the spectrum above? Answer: 0.90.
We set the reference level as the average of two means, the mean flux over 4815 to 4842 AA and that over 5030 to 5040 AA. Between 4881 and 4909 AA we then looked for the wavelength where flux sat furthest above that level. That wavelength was 4906.21 AA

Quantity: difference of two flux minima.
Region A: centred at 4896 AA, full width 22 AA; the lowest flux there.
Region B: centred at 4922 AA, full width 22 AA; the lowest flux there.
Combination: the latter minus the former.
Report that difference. 0.12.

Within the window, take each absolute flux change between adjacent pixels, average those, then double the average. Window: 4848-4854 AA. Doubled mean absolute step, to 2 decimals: 0.63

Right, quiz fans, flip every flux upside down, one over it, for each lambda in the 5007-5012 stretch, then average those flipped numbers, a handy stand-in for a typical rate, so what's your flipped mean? 0.41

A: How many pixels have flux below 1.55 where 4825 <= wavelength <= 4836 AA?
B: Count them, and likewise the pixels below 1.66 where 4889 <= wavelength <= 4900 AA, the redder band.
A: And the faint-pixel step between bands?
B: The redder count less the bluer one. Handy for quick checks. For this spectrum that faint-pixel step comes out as 3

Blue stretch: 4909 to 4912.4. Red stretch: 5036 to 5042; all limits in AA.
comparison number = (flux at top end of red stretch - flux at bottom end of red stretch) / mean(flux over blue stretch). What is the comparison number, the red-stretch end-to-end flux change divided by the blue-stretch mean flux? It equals -0.10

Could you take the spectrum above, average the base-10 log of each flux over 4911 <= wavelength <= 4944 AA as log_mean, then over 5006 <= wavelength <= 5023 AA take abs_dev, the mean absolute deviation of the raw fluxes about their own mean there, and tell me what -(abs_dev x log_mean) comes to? -0.142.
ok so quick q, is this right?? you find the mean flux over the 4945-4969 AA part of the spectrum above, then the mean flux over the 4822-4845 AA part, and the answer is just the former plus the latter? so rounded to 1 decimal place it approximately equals 3.3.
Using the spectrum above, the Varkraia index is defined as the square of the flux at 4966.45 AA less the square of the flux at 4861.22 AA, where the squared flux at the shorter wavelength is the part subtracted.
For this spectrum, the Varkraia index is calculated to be -15.8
